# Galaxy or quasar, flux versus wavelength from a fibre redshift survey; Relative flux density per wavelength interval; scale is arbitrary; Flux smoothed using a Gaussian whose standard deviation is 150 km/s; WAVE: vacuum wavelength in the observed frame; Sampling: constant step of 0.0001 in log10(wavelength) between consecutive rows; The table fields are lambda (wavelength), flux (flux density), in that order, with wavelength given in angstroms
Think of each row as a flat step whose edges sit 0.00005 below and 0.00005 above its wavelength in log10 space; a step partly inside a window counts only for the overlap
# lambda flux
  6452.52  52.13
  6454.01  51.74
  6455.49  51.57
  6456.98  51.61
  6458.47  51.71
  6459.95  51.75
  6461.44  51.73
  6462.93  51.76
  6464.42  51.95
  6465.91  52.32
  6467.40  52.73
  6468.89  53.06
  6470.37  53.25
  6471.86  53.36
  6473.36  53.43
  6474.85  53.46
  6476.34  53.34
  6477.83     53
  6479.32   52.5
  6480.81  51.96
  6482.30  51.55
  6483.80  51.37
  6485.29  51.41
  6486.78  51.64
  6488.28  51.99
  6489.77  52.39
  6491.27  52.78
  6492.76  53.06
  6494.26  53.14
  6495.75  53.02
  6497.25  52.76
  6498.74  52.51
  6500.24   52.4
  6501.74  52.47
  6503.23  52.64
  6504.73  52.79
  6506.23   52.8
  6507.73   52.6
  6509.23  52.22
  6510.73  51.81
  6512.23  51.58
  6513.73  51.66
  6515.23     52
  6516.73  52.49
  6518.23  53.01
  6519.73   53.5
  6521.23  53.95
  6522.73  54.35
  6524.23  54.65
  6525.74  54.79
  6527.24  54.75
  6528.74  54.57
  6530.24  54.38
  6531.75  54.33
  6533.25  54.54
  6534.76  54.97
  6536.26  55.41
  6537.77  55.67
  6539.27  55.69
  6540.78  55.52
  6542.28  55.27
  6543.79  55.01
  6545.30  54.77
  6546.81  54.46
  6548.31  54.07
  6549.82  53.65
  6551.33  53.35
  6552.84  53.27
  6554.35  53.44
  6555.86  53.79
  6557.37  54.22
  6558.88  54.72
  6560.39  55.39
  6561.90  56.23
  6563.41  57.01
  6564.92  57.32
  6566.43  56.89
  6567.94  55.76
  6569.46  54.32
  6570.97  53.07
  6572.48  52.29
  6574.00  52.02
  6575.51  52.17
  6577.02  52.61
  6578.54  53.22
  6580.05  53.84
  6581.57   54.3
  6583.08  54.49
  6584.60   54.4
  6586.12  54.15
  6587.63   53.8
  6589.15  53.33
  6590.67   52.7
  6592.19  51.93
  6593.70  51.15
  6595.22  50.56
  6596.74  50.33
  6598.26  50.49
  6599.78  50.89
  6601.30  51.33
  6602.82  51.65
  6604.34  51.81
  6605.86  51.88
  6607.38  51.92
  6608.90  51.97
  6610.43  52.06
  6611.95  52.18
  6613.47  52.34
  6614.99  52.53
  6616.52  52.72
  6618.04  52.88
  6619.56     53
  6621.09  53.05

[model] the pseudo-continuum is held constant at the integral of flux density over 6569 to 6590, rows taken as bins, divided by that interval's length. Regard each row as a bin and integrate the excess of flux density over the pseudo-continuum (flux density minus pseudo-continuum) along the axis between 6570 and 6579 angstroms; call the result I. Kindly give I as -8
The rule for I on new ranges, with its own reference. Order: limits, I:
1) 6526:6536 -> 12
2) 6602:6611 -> -14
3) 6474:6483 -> -7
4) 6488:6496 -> -5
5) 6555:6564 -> 16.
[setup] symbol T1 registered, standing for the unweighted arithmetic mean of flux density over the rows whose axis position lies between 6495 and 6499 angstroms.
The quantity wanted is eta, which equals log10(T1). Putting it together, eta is 1.72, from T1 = 52.8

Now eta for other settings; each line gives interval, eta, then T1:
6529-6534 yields 1.74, 54.4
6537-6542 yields 1.75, 55.6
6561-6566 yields 1.75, 56.9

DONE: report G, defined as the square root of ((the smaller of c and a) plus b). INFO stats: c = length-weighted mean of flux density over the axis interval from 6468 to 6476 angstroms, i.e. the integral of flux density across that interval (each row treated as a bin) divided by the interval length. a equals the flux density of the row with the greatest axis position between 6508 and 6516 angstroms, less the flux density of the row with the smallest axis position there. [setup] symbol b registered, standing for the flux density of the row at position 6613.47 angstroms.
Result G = 7.22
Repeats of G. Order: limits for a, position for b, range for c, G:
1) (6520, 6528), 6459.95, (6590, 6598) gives 7.25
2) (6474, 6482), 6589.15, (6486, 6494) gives 7.20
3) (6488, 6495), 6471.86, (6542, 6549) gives 7.38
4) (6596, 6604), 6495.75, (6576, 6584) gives 7.37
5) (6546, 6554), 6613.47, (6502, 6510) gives 7.15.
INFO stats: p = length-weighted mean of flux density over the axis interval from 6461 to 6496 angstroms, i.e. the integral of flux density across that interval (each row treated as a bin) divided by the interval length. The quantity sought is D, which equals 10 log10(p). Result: 17.2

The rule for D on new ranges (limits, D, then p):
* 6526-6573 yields 17.4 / 54.8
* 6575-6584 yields 17.3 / 53.5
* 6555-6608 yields 17.3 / 53.3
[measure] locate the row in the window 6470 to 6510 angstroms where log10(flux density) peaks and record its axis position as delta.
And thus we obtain 6474.85 angstroms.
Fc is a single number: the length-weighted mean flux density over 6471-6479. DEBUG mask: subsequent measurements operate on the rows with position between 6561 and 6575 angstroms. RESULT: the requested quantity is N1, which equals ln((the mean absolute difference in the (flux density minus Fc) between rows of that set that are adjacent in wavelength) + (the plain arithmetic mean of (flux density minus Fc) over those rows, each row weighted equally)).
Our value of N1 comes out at 0.93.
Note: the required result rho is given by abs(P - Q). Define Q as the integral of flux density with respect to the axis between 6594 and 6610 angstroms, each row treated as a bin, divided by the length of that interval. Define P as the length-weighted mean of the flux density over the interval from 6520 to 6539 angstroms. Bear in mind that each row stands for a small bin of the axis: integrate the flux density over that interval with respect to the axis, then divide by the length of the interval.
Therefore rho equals 3.4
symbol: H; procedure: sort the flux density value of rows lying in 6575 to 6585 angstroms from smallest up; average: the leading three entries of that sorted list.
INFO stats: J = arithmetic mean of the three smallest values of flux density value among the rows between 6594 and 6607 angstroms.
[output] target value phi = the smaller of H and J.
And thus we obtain 50.5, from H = 52.7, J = 50.5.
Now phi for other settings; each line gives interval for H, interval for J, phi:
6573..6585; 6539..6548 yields 52.3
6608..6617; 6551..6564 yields 52.1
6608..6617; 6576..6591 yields 52.1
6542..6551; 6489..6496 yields 52.7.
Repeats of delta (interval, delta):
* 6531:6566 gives 6564.92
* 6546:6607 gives 6564.92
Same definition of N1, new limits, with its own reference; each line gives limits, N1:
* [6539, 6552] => 0.53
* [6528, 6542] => 0.69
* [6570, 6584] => -1.17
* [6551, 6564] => 0.61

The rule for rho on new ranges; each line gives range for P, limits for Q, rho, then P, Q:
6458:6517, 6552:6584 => 1.9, 52.4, 54.3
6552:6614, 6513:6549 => 1.1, 53.2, 54.3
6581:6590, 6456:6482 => 1.6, 54.1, 52.5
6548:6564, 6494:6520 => 1.9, 54.4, 52.5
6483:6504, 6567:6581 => 0.9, 52.4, 53.3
